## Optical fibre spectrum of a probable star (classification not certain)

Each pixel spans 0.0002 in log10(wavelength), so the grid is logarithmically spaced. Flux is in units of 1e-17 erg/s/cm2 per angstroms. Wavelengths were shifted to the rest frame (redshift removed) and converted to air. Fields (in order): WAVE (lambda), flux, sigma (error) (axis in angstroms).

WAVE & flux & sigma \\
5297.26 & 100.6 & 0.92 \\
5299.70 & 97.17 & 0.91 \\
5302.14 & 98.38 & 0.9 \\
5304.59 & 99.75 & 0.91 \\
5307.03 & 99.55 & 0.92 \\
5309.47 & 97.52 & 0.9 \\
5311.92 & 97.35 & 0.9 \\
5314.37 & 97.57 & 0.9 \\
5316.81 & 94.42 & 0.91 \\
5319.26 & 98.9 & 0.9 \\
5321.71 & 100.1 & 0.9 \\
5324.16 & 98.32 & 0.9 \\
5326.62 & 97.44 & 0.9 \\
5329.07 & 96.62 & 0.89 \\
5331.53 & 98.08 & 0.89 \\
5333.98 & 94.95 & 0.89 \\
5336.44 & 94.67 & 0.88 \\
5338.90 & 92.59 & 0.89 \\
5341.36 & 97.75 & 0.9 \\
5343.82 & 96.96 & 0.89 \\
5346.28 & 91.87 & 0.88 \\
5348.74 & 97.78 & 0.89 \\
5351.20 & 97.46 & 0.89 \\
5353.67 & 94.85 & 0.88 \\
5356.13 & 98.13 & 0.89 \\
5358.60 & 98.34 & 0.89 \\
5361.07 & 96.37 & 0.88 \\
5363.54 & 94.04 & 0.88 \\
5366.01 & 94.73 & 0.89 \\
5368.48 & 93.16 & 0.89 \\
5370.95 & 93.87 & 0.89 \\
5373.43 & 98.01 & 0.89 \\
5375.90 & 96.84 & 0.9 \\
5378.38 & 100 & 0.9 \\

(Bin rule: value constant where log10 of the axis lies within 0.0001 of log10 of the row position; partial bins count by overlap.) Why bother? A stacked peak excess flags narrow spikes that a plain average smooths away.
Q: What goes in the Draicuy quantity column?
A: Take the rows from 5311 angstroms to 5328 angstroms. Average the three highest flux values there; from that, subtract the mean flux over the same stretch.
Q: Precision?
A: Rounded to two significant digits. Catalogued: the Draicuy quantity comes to 1.4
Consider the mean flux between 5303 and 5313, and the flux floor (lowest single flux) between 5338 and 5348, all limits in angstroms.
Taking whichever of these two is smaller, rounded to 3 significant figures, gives 91.9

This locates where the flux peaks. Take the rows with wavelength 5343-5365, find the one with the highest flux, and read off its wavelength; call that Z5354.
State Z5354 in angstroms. 5358.60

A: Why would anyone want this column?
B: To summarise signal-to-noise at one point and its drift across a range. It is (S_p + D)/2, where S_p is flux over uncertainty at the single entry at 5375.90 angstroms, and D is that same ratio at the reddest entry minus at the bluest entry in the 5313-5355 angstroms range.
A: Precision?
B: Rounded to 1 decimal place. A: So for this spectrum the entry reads 53.5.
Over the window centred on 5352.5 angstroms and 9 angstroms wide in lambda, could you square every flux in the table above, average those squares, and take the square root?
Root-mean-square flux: 97.1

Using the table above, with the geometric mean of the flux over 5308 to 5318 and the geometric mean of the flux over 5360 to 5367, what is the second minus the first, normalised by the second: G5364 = -0.0175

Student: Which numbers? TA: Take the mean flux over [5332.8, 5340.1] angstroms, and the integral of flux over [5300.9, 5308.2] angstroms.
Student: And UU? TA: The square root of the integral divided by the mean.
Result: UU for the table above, 2.78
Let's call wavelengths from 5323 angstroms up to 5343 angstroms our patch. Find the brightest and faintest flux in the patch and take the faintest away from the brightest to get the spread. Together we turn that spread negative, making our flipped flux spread -5.7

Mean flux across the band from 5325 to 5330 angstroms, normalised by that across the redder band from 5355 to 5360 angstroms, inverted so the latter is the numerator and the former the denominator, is 1.01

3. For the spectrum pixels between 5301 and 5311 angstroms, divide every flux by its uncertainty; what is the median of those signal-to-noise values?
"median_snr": 109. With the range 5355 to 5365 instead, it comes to 110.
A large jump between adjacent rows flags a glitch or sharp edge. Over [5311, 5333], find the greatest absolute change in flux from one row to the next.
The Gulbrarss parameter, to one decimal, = 4.5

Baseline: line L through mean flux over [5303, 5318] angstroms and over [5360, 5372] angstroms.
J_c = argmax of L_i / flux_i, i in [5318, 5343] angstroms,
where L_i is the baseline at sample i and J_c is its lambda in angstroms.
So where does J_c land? 5338.90 angstroms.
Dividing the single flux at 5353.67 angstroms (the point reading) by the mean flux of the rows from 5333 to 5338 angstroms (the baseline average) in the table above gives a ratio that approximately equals 1.00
